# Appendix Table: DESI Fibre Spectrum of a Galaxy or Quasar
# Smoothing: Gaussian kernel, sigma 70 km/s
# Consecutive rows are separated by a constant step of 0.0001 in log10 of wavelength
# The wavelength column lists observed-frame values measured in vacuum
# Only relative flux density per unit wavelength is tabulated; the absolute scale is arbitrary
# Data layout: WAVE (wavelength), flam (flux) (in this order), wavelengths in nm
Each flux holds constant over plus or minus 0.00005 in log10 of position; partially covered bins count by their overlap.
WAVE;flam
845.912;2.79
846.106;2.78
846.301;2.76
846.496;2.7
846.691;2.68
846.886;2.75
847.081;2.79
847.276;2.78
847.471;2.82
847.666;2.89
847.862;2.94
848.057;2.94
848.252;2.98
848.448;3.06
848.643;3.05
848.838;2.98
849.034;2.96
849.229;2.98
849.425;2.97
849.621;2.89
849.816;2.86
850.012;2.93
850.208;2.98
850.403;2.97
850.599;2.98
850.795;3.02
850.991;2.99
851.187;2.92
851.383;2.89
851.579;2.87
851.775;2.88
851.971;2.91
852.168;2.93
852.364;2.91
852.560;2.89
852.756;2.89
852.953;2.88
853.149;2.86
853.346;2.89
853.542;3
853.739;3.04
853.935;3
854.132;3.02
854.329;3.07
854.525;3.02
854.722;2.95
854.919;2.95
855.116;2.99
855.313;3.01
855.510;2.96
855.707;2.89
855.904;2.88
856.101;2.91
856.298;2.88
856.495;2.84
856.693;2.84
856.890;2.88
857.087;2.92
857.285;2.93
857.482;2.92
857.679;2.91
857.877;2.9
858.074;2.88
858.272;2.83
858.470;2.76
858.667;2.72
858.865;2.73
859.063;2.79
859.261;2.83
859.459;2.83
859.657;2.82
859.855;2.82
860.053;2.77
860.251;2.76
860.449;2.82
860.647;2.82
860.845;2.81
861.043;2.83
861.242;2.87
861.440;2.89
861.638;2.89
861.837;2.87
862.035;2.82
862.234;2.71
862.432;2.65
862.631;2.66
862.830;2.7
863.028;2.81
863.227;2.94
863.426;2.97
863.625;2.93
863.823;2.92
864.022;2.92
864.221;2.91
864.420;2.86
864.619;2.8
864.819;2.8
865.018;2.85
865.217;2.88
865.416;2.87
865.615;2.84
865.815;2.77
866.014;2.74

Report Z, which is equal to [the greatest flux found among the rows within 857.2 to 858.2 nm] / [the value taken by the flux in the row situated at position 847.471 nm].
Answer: 1.04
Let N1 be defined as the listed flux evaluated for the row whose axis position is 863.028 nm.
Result 2.81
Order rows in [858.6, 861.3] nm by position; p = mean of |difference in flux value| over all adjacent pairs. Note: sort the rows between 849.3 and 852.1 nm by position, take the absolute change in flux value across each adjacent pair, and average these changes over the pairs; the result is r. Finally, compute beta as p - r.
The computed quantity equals -0.013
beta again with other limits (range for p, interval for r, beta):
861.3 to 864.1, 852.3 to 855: 0.012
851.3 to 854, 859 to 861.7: 0.008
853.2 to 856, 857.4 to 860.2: 0.015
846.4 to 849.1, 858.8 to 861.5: 0.015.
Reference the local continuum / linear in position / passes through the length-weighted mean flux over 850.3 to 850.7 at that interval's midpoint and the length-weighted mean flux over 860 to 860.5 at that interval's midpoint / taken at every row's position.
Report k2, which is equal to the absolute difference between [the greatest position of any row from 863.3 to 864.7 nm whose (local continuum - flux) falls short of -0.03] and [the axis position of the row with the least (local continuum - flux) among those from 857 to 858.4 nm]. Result 7.33 nm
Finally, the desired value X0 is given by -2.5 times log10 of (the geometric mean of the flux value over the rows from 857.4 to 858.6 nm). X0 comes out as -1.14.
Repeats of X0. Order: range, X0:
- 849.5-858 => -1.17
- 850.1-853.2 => -1.16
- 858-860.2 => -1.12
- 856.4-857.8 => -1.15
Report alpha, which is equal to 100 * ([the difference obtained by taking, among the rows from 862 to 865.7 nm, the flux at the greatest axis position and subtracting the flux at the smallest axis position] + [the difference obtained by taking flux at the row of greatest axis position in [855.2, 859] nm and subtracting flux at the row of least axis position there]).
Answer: -26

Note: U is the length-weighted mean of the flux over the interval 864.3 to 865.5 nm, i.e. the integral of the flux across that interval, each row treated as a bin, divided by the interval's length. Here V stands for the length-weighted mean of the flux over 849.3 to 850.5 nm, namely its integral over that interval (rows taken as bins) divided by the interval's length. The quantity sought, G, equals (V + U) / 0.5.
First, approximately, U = 2.84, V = 2.93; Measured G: 11.6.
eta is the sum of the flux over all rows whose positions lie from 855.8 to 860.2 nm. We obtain 62.6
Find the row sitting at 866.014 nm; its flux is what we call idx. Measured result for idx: 2.74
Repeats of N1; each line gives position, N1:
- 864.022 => 2.92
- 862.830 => 2.7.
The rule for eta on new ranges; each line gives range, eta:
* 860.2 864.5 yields 62.4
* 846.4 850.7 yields 63.9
